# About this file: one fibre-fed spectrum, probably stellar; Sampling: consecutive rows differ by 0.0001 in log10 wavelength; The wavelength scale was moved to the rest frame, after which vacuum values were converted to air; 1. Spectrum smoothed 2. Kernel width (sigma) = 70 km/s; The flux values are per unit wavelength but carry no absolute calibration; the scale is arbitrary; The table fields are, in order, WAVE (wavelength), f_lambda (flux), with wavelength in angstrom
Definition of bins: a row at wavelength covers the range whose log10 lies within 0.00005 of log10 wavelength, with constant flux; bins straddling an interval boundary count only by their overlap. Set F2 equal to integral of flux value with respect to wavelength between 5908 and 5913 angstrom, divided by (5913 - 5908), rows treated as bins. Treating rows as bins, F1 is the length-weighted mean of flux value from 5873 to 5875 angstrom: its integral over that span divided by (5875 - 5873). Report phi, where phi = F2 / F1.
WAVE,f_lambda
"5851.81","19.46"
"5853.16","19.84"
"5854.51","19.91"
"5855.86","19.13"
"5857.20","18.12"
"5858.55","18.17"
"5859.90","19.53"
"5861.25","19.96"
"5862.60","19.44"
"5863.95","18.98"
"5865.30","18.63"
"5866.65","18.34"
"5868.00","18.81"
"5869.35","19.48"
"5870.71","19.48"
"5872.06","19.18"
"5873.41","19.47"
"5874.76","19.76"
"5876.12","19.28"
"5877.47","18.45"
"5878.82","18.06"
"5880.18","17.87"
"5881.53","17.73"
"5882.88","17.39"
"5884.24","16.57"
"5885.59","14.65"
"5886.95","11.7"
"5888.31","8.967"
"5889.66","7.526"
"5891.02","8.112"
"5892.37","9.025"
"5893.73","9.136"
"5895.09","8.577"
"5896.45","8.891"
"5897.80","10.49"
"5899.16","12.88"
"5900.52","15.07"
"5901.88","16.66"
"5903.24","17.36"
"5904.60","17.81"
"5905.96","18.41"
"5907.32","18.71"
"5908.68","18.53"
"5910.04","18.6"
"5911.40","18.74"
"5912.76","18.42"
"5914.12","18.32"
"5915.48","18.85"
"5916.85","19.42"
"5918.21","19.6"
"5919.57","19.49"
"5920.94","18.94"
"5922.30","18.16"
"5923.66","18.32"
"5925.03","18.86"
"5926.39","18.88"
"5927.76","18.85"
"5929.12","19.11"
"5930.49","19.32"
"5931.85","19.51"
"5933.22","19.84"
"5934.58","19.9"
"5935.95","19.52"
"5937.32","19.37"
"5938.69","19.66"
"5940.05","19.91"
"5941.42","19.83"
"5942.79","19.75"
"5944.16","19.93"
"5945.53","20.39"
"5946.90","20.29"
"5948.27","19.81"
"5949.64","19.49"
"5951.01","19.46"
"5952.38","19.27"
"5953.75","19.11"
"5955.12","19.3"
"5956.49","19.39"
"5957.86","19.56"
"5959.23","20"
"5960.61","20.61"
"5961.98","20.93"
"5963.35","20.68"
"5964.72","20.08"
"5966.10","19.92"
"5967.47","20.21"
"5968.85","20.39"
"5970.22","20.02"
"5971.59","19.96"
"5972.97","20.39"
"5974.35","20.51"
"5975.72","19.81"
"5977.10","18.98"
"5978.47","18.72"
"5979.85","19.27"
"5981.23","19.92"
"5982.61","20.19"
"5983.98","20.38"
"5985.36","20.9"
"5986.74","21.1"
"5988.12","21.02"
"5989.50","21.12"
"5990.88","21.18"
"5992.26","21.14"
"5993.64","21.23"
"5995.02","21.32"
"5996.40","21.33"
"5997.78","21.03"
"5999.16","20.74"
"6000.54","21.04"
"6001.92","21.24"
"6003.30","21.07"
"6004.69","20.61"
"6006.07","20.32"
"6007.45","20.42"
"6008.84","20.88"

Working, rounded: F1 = 19.6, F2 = 18.6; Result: 0.95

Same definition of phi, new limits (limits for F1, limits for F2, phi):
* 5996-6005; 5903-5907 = 0.86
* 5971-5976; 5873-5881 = 0.93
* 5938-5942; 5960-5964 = 1.05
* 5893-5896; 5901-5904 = 1.91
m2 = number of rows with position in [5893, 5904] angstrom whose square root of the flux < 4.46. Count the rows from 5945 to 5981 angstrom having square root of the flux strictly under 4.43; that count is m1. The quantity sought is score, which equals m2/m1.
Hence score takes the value 0.8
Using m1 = 10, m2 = 8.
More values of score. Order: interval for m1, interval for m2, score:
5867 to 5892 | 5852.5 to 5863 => 0.4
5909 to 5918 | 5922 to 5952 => 2.8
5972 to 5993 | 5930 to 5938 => 1.7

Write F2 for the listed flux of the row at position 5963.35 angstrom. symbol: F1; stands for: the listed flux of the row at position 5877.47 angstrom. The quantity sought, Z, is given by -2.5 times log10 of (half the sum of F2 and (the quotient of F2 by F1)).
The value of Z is -2.594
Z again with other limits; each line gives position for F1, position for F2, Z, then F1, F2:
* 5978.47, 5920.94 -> -2.497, 18.72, 18.94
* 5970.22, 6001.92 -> -2.618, 20.02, 21.24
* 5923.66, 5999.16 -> -2.597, 18.32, 20.74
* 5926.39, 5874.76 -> -2.543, 18.88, 19.76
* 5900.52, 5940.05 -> -2.565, 15.07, 19.91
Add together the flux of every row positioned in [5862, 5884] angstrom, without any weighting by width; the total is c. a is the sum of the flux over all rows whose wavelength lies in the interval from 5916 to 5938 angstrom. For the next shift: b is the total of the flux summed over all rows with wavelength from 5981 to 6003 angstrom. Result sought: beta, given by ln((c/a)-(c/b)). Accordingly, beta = -2.51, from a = 307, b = 335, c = 300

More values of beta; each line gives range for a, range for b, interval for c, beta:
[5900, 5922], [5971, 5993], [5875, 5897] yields -2.65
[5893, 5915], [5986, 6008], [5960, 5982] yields -1.06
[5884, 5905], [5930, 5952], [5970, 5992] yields -0.43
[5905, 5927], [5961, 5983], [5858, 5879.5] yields -2.77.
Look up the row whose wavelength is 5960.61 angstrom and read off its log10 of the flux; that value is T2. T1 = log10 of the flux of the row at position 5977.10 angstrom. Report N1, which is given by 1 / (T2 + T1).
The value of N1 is 0.386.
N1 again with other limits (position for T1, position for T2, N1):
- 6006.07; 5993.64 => 0.380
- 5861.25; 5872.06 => 0.387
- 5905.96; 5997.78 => 0.386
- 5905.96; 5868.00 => 0.394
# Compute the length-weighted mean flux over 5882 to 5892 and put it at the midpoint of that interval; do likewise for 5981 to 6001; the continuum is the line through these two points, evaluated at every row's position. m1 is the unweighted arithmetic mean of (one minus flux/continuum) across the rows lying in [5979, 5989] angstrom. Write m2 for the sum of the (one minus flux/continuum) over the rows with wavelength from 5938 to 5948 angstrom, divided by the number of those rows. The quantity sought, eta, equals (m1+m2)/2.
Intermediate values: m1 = 0.0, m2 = -0.18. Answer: -0.09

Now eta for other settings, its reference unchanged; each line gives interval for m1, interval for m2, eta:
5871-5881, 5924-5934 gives -0.45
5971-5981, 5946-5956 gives -0.06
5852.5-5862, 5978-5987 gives -0.49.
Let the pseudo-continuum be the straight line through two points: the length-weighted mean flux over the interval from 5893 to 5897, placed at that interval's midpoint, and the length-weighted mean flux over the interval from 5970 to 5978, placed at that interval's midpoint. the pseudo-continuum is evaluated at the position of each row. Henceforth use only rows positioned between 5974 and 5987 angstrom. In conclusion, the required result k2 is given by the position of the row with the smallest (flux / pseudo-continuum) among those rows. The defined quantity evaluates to 5978.47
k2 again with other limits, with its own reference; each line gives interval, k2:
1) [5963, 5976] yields 5975.72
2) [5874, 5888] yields 5886.95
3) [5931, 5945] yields 5944.16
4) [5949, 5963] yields 5957.86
